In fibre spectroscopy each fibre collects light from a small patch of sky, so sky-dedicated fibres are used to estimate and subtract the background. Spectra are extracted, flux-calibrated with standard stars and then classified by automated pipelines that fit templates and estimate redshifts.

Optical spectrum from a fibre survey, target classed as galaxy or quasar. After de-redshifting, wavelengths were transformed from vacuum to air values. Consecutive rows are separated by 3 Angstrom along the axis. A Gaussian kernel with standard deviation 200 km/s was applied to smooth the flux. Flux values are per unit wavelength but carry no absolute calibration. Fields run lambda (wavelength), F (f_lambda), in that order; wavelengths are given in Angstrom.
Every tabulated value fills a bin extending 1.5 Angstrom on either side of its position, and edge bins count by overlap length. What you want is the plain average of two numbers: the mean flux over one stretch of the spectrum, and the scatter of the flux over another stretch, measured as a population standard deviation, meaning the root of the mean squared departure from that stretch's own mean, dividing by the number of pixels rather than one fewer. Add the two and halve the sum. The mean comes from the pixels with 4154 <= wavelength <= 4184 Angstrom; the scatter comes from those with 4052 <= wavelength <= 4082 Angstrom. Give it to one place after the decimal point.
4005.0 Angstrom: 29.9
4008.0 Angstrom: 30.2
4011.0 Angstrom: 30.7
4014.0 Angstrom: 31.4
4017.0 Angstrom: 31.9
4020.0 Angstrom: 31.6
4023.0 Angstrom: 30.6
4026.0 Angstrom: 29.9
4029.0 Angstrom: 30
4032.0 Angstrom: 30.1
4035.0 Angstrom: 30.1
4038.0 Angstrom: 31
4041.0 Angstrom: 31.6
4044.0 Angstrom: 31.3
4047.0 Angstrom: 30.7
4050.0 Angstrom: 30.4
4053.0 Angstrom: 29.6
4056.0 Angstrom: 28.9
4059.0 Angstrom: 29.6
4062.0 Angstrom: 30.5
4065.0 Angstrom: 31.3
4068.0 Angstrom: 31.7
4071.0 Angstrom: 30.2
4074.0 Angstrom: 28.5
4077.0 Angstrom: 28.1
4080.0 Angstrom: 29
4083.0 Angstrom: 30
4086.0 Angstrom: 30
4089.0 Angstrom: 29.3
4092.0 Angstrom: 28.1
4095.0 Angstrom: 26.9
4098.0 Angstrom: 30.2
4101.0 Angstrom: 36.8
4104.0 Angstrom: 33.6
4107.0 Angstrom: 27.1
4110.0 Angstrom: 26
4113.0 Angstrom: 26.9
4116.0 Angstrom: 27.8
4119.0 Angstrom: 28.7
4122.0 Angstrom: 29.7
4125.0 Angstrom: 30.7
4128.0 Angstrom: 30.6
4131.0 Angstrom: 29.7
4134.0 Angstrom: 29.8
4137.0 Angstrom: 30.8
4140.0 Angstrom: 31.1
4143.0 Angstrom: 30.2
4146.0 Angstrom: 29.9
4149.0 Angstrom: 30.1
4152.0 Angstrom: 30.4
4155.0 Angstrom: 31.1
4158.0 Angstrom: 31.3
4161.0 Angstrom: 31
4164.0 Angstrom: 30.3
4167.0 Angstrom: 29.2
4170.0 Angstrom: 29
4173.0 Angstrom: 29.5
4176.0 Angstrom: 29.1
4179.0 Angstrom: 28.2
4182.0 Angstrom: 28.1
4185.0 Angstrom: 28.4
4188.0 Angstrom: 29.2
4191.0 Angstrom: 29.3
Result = 15.4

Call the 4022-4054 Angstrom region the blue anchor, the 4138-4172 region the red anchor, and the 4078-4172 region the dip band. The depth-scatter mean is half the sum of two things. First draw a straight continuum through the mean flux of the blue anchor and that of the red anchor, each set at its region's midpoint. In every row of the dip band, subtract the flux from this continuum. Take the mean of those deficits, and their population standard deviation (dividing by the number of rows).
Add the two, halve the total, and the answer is 1.26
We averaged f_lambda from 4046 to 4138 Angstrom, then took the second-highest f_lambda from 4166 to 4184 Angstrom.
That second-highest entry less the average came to -1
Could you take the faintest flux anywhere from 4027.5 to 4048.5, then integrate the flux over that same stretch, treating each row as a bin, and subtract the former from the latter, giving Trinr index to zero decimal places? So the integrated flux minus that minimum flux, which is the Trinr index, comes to 614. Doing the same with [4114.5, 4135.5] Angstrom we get 593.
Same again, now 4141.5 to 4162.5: 612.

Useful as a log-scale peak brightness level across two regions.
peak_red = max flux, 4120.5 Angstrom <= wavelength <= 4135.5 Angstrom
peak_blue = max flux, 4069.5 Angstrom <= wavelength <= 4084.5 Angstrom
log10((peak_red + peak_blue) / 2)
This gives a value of 1.48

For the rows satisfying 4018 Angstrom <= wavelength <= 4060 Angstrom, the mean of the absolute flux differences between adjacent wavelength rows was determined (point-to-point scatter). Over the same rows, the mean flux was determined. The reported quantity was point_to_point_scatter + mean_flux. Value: 30.9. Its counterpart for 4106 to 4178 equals 30.2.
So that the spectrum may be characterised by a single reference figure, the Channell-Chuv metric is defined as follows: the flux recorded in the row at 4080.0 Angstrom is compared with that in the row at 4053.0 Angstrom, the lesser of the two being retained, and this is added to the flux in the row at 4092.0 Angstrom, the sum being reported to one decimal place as 57.1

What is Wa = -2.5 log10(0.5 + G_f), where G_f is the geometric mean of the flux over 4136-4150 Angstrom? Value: -3.73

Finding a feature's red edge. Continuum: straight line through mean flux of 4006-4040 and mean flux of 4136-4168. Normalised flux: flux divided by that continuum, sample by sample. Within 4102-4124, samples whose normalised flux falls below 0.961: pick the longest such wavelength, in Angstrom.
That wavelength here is 4119.0 Angstrom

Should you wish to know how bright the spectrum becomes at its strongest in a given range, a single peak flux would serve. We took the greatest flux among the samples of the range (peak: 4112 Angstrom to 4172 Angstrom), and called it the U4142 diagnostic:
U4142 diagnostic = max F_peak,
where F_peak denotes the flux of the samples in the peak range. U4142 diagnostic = 31.3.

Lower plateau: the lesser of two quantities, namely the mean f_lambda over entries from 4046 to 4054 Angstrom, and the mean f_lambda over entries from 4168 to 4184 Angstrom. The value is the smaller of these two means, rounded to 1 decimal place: 28.8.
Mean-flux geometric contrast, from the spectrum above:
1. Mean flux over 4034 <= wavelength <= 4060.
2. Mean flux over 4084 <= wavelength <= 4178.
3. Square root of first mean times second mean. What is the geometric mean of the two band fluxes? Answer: 30.1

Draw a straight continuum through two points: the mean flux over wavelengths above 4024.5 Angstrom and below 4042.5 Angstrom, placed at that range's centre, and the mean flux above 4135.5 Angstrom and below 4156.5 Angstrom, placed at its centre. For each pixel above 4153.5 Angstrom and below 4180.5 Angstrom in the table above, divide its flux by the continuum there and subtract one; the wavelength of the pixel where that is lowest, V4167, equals 4179.0 Angstrom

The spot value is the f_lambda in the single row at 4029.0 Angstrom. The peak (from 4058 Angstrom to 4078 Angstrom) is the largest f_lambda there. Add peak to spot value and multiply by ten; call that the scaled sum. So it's 617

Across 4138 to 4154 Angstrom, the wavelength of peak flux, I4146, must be 4140.0 Angstrom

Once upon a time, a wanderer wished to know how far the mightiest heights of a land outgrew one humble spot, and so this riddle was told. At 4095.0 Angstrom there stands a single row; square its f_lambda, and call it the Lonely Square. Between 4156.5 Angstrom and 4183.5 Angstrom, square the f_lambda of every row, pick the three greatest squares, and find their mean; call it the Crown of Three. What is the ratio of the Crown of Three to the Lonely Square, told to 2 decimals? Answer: 1.32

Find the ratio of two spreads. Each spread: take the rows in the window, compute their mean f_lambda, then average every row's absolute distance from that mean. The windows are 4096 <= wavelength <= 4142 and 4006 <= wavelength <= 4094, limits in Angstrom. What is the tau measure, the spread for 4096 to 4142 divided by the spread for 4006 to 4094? 2.3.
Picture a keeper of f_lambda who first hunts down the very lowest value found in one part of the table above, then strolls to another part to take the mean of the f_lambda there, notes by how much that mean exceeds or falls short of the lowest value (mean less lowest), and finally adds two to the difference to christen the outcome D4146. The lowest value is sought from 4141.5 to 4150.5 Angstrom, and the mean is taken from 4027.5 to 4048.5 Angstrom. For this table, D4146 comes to 3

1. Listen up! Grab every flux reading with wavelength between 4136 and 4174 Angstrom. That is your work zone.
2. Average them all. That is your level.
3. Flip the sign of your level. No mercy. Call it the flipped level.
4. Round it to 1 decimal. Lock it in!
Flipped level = -30.3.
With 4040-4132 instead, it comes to -29.8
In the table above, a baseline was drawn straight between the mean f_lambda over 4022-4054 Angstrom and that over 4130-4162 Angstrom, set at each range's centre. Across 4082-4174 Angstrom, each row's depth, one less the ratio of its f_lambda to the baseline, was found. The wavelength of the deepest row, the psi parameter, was 4110.0 Angstrom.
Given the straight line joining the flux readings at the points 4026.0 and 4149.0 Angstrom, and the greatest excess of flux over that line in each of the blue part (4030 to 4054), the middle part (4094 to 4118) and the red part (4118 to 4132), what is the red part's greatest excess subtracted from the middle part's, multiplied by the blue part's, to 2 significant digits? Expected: 10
